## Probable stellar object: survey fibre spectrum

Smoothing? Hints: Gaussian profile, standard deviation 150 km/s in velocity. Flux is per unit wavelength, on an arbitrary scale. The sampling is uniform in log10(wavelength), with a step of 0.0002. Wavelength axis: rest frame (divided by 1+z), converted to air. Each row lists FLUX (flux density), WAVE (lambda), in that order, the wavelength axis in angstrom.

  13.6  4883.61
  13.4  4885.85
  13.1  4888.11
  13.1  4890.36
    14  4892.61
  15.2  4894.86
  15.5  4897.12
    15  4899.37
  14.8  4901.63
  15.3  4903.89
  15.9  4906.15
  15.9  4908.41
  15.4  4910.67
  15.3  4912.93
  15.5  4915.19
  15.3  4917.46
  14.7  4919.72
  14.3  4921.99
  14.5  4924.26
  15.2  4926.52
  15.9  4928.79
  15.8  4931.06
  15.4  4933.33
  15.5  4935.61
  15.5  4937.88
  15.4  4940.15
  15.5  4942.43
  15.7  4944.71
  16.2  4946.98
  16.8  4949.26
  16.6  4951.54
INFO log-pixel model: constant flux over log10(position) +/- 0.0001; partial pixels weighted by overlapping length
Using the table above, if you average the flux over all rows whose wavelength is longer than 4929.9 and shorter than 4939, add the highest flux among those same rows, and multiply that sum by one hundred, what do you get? 3135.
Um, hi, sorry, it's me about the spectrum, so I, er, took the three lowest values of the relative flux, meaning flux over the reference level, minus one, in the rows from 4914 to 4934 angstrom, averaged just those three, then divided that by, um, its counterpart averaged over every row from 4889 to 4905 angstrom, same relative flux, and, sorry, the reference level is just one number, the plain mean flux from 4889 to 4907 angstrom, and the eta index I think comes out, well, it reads 2.3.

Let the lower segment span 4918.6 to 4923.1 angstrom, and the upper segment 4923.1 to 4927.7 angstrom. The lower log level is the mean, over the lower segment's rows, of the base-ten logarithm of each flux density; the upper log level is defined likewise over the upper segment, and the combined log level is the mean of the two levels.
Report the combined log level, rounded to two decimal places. 1.17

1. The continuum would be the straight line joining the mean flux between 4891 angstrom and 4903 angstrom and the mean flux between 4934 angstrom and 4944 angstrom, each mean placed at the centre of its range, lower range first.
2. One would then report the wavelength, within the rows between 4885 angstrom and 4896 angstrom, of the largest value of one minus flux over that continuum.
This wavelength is 4890.36 angstrom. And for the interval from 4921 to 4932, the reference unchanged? 4921.99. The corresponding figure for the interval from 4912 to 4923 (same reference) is 4921.99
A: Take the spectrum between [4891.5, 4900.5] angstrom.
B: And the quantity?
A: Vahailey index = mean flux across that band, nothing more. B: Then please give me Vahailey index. 14.9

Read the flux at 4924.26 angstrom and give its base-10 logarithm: 1.16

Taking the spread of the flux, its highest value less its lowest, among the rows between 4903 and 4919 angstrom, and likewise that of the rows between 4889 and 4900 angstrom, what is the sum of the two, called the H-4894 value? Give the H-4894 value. 3.00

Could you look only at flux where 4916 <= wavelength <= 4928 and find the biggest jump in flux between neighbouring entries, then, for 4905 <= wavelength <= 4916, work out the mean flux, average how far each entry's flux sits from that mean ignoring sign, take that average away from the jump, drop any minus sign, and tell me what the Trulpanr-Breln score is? 0.46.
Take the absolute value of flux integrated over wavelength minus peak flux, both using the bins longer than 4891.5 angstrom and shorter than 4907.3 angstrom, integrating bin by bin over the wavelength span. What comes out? 223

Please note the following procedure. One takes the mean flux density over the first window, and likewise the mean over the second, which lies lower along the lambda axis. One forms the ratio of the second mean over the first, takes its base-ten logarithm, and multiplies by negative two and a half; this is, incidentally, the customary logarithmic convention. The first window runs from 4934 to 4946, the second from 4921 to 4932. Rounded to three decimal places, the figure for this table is 0.027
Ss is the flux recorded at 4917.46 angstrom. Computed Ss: 15.3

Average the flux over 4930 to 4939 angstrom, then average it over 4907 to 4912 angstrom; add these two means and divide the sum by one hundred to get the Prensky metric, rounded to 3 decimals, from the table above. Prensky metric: 0.312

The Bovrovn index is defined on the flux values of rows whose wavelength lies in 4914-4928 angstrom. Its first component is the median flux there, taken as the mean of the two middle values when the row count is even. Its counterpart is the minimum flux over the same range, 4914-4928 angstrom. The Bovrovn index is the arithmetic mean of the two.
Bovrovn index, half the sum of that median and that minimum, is 14.6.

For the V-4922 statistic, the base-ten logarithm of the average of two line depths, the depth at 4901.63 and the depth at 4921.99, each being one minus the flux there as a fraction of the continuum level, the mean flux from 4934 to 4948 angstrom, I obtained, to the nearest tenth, -1.2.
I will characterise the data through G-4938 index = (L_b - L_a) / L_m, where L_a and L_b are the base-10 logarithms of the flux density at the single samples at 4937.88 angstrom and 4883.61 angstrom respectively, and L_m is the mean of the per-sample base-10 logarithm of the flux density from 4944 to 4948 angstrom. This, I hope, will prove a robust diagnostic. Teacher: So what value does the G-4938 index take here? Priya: -0.05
